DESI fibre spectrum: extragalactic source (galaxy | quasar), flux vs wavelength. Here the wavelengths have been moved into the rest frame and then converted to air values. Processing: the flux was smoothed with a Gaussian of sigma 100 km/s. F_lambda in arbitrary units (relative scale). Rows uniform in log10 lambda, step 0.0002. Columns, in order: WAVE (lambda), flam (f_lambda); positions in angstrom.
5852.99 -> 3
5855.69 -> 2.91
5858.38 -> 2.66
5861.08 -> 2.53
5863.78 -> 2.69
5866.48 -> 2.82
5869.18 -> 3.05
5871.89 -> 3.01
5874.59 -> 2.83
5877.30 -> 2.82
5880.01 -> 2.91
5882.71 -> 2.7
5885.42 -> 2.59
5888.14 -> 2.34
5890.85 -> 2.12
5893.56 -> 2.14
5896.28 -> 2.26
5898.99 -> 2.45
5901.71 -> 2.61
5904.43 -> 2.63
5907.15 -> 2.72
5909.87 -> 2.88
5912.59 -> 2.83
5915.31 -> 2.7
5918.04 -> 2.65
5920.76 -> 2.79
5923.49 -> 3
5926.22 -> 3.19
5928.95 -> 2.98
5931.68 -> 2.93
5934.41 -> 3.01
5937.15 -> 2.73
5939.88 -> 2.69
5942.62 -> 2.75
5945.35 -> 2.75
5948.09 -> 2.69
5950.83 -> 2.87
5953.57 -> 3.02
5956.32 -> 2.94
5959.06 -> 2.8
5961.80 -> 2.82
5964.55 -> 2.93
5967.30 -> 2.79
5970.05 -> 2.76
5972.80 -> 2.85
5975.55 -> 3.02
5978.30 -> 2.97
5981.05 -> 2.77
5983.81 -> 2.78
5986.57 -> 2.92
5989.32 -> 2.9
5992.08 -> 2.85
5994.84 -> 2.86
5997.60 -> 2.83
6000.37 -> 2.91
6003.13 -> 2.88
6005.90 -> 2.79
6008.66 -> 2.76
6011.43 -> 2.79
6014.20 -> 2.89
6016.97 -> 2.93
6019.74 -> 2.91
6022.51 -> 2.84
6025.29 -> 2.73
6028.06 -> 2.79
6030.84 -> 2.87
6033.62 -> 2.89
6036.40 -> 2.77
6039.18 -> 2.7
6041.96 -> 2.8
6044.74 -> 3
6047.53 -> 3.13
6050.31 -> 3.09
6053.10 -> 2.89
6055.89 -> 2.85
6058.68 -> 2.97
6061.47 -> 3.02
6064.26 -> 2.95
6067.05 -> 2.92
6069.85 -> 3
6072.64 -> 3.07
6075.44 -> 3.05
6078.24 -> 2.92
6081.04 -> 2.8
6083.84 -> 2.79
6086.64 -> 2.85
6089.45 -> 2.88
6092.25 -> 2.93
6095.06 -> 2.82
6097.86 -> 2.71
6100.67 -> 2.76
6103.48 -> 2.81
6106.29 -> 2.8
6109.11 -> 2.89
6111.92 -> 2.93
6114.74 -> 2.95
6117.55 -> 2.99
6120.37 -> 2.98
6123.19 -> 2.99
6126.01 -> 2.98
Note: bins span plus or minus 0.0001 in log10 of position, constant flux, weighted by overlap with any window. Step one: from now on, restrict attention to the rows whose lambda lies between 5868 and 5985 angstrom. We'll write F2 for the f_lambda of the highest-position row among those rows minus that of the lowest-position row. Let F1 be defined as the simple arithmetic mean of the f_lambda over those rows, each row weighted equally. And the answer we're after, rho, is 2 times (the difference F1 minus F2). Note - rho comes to 6.1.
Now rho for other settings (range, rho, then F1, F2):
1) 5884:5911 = 4.4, 2.47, 0.29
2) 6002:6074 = 5.4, 2.89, 0.19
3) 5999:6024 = 5.9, 2.86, -0.07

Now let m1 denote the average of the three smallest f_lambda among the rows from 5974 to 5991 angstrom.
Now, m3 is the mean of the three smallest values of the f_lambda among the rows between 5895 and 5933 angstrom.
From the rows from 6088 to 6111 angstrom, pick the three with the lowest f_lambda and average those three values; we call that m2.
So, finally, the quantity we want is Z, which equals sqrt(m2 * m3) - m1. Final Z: -0.22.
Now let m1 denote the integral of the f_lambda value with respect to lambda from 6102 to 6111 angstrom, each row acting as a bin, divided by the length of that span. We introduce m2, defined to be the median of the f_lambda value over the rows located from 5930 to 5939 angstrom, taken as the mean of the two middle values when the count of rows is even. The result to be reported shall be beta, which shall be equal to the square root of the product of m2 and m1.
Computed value 2.88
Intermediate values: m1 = 2.84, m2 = 2.93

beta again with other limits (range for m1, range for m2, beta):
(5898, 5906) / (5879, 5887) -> 2.63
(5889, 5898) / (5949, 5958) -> 2.54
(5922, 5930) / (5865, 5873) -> 3.03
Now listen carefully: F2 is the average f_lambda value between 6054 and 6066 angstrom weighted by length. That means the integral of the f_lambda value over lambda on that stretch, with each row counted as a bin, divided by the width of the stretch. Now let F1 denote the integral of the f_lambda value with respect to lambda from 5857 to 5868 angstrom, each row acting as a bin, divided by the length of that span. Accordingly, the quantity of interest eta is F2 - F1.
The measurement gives 0.26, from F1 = 2.68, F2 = 2.95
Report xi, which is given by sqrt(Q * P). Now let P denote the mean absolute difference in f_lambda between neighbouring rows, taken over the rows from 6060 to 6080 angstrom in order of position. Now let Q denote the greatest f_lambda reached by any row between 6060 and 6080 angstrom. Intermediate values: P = 0.07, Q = 3.07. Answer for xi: 0.45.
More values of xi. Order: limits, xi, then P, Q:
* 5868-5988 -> 0.60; 0.11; 3.19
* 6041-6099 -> 0.51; 0.08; 3.13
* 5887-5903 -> 0.61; 0.14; 2.61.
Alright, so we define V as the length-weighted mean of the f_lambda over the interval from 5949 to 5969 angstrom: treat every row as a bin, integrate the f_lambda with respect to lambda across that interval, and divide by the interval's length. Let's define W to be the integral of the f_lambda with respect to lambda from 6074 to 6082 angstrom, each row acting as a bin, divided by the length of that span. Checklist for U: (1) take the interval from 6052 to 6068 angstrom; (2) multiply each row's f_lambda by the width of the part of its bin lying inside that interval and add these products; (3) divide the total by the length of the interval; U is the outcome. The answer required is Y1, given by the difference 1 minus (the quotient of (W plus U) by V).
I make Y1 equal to -1.04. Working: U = 2.94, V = 2.87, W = 2.93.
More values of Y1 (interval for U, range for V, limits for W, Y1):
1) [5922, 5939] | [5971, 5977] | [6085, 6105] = -0.98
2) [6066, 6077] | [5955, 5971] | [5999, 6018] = -1.06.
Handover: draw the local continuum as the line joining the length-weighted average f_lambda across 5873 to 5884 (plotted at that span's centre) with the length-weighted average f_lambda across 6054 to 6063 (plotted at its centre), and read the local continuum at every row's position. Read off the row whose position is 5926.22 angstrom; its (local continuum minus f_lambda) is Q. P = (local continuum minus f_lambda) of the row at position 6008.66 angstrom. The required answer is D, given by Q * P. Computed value -0.050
